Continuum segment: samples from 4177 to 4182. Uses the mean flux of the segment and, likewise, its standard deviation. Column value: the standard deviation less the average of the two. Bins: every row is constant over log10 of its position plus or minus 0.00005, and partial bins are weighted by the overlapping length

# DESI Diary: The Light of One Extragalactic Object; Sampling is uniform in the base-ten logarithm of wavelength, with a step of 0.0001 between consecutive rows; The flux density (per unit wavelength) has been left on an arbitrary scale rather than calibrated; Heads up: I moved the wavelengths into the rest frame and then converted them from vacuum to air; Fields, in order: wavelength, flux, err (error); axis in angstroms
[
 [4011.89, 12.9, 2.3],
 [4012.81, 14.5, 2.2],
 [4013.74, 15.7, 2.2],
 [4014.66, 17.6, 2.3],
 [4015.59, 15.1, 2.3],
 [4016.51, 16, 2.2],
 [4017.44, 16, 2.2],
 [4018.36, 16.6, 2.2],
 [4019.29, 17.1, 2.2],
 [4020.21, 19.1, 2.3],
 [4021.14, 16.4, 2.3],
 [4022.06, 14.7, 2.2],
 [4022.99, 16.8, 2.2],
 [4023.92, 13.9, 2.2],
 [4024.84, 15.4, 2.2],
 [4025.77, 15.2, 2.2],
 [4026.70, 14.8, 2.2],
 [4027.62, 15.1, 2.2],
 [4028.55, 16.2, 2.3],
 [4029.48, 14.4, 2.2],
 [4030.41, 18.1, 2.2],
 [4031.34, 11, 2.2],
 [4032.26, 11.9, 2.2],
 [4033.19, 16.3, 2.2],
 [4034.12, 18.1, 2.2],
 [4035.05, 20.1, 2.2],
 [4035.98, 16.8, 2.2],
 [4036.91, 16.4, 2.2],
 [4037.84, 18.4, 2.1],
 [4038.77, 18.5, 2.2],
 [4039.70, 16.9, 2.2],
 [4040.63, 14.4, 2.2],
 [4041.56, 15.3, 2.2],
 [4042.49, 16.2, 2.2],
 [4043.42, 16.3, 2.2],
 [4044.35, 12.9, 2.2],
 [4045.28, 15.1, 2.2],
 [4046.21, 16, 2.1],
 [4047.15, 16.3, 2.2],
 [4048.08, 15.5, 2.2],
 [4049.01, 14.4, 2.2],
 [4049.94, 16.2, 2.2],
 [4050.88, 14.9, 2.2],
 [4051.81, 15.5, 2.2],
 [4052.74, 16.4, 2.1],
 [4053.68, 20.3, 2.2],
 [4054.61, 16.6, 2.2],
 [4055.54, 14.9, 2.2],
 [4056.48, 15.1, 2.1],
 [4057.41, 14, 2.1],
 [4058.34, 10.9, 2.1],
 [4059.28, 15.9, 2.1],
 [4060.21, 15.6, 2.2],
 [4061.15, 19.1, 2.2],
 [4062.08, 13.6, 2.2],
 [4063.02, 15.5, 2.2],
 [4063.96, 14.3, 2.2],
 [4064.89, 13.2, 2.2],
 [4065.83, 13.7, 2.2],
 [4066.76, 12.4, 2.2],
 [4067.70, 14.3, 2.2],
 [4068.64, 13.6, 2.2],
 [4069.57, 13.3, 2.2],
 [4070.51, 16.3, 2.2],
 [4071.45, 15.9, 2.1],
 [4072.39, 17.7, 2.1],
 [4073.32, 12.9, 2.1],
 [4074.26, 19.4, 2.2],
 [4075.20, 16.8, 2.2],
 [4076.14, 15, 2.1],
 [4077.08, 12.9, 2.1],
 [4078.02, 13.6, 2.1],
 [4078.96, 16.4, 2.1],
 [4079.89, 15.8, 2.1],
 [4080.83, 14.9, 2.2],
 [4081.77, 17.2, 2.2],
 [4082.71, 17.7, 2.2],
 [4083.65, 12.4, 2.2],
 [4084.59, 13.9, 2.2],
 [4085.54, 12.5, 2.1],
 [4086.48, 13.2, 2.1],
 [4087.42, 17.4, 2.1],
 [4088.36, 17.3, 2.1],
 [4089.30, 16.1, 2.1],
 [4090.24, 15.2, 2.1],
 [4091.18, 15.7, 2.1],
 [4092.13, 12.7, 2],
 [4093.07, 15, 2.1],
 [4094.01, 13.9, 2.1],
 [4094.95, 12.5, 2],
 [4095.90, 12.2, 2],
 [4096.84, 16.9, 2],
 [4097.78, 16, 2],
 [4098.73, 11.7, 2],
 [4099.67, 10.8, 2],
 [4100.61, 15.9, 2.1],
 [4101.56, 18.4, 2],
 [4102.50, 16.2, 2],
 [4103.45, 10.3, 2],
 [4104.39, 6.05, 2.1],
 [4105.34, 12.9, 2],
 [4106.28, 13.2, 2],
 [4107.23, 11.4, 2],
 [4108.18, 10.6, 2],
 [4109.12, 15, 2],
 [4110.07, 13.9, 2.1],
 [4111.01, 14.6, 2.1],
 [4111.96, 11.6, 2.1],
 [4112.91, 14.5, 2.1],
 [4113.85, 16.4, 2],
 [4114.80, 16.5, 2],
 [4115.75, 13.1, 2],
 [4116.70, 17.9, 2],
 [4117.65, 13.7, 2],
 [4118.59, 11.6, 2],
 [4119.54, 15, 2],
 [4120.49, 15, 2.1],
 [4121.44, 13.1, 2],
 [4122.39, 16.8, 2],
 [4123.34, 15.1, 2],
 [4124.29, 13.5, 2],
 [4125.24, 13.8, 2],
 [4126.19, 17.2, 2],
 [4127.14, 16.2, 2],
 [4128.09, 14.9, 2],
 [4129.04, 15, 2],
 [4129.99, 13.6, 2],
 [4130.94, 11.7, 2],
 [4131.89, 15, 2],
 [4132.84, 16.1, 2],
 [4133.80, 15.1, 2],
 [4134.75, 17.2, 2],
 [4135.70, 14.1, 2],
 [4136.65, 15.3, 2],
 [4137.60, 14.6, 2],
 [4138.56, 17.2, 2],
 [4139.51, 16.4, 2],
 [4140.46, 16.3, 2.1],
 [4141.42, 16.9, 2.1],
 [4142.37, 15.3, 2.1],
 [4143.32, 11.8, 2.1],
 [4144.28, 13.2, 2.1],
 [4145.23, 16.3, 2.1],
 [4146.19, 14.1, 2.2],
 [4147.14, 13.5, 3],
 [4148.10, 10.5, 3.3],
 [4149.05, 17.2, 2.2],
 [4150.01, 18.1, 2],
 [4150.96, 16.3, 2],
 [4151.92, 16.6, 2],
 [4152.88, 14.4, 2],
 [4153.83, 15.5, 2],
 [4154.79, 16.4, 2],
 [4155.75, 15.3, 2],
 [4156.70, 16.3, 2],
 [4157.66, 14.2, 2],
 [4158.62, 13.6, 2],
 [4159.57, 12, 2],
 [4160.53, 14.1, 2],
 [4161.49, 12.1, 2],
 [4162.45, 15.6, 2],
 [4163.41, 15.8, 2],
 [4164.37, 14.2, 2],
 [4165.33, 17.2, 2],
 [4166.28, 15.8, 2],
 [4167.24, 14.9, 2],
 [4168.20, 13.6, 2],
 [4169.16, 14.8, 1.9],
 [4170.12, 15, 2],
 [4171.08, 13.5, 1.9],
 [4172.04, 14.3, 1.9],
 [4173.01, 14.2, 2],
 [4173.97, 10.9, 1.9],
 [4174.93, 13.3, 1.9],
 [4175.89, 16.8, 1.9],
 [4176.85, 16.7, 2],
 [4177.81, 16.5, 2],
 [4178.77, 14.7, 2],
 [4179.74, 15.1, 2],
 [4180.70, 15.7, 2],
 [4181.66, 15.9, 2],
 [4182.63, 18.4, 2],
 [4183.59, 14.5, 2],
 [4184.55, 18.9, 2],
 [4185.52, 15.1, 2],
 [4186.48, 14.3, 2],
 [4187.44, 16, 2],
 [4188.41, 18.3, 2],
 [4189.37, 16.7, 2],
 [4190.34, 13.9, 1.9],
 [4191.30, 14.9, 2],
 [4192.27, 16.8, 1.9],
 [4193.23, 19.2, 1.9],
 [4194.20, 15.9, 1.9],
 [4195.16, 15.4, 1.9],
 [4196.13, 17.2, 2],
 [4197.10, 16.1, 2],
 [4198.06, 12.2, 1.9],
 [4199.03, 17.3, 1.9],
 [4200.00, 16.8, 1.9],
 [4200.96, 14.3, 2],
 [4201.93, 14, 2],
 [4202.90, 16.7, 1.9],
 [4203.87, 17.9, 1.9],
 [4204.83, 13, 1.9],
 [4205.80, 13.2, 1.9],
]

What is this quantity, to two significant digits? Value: -7.5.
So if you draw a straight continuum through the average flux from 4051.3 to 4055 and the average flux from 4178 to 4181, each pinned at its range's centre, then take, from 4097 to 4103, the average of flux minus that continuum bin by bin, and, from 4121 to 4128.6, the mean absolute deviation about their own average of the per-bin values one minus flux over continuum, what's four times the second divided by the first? -0.2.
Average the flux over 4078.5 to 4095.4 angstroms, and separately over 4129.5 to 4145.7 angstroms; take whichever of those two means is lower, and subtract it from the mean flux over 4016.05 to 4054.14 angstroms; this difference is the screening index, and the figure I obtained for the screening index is 1.0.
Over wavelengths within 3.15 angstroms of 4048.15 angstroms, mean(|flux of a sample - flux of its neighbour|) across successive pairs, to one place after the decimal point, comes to 1.0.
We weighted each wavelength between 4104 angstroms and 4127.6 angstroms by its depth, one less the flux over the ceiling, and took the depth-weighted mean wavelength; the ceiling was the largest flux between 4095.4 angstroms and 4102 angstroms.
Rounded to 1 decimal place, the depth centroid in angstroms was 4113.7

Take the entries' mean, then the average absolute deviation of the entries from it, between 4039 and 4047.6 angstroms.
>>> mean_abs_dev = 0.95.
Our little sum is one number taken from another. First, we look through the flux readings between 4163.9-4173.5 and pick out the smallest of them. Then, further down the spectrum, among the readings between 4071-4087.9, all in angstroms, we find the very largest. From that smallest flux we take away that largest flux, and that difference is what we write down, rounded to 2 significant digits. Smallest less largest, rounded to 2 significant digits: -5.9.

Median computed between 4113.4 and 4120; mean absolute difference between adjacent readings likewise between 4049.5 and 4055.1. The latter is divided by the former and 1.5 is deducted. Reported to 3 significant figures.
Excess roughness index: -1.36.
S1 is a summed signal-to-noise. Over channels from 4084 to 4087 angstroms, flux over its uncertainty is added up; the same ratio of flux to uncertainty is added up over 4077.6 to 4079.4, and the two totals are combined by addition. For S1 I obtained 33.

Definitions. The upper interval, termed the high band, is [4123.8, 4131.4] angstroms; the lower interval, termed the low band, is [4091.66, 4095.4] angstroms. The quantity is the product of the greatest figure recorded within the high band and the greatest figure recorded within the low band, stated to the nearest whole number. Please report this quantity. 258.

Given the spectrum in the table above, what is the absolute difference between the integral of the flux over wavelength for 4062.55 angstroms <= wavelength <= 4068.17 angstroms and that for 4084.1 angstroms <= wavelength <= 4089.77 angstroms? 7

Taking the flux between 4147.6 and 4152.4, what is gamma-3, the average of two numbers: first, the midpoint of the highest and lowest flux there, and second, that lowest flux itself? 12.4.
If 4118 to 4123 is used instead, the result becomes 12.9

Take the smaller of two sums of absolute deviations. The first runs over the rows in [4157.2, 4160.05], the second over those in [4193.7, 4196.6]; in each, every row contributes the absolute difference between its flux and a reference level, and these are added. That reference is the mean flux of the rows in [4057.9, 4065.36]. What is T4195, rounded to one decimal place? 4.2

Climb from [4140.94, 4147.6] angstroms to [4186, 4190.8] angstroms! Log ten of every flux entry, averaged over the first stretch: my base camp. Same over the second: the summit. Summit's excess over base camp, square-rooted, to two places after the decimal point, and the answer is 0.20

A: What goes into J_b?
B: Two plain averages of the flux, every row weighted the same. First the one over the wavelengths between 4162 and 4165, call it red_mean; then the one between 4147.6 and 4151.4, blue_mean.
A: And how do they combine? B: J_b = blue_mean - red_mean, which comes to 0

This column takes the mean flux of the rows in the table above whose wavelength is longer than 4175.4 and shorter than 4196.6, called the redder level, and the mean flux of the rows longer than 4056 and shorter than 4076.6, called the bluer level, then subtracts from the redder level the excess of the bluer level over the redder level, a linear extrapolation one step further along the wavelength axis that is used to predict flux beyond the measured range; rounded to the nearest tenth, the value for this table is 17.5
